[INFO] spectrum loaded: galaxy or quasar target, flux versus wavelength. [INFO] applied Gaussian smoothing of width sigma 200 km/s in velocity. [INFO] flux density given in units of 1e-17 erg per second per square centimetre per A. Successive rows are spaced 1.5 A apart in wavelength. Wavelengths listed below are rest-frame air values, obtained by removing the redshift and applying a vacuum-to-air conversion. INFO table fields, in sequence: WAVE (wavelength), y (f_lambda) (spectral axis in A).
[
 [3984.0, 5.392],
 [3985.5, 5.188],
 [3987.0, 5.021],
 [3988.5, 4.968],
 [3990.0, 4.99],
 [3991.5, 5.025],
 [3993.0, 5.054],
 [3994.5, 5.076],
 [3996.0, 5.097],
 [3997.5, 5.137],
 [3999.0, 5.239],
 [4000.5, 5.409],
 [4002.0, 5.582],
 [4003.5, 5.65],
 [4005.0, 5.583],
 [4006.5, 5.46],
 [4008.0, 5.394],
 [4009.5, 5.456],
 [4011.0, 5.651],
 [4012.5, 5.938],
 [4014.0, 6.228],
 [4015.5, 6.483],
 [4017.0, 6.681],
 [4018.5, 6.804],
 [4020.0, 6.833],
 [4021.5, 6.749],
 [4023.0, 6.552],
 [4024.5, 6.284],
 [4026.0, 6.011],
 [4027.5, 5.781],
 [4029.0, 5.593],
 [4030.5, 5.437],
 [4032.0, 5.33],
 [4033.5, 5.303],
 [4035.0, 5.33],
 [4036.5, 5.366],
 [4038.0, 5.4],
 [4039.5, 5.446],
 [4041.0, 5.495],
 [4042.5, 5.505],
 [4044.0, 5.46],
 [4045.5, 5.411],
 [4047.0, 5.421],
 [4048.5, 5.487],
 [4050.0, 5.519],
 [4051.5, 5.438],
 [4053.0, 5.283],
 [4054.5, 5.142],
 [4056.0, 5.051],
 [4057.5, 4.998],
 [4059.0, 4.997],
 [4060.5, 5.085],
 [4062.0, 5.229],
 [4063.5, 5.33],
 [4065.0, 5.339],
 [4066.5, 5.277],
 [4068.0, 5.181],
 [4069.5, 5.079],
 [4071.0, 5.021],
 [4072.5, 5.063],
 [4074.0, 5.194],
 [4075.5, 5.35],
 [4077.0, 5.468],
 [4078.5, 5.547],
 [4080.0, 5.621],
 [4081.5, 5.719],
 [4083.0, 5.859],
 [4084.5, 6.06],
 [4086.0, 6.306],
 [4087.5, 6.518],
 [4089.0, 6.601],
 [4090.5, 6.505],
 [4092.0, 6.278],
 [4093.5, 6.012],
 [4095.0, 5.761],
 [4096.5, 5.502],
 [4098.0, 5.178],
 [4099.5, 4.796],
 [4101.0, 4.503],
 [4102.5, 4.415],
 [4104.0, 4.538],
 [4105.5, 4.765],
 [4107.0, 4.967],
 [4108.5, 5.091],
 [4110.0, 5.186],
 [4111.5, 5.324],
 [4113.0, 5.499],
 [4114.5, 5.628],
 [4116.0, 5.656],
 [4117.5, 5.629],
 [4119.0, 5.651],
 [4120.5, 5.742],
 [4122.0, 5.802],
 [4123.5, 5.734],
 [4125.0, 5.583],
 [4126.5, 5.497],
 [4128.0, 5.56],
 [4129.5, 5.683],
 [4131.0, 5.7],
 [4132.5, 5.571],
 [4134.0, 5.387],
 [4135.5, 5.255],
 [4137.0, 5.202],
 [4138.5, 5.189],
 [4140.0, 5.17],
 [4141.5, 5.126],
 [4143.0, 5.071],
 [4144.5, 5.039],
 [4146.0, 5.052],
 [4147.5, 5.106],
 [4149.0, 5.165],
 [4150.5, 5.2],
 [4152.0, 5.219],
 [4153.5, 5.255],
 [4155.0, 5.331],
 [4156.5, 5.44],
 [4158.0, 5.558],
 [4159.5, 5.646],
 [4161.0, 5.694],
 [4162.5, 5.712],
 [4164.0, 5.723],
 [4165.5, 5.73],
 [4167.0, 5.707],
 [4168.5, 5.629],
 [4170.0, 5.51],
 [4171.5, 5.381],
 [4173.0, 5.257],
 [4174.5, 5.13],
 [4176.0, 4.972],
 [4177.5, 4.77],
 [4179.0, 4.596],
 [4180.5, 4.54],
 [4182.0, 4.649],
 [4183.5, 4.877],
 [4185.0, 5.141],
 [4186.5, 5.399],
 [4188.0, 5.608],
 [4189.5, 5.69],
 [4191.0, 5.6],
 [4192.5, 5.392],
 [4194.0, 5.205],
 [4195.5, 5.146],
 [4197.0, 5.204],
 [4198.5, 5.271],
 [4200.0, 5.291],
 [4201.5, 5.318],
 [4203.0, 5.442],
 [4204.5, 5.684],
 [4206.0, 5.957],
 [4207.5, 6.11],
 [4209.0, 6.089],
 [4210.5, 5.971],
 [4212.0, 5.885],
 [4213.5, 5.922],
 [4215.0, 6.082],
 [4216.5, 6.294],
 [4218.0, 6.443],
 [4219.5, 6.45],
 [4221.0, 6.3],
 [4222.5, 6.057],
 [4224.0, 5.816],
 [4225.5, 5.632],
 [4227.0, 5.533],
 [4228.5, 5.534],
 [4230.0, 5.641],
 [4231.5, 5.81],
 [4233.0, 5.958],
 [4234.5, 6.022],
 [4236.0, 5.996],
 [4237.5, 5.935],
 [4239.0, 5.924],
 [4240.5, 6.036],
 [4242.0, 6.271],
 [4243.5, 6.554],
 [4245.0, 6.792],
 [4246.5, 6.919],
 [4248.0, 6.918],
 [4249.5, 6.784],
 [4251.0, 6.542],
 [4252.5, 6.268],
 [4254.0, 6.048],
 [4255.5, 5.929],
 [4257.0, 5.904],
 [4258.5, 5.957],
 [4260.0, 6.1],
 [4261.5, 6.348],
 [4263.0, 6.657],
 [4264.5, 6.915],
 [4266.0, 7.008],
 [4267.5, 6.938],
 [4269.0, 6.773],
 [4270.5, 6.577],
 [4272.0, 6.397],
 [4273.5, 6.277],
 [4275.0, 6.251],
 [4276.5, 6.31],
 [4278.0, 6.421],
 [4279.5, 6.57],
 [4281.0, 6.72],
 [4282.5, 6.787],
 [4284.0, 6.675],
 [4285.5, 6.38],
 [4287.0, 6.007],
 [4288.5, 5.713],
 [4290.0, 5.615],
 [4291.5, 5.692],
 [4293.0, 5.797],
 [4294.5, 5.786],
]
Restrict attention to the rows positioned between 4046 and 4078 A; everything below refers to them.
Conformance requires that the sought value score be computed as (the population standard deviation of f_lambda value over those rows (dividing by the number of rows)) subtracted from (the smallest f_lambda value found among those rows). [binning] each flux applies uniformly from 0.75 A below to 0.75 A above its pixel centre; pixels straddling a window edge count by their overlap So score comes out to 4.8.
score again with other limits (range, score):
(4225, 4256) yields 5.1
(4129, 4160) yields 4.8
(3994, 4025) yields 4.5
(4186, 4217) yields 4.8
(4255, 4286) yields 5.6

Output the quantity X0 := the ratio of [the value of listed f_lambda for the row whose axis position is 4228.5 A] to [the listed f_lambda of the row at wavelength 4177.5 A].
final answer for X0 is 1.16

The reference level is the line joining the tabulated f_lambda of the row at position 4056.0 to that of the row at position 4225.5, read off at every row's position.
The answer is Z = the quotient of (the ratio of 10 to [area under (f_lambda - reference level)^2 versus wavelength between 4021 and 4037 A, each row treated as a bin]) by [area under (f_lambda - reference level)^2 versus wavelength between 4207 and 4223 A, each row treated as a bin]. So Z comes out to 0.1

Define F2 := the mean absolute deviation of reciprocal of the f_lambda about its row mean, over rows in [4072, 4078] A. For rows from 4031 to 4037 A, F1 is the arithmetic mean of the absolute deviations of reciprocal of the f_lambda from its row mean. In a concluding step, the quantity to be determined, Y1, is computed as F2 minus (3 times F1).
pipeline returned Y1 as 0.003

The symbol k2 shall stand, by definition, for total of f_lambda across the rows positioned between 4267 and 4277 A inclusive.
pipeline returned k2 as 46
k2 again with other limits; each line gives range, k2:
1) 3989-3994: 15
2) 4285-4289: 18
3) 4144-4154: 36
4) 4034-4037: 11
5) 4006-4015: 34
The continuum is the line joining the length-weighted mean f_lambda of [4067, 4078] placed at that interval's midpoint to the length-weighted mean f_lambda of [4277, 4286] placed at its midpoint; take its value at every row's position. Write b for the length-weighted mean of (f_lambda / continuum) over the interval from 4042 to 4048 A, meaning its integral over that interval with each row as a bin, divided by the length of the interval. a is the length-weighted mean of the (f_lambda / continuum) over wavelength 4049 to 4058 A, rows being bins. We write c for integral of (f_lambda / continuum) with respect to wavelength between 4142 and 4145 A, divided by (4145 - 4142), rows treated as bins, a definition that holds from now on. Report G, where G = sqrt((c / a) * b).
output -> 0.97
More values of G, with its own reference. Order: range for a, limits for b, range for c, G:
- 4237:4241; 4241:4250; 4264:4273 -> 1.08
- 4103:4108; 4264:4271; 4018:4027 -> 1.27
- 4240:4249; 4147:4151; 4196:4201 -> 0.87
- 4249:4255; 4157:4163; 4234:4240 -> 0.96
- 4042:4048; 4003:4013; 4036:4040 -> 1.08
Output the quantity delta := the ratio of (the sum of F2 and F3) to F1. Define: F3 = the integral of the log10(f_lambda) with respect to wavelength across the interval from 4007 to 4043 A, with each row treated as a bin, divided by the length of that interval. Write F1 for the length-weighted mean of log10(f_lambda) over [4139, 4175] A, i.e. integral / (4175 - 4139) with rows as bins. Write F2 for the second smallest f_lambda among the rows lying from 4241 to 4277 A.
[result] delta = 9.2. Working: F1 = 0.729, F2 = 5.929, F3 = 0.767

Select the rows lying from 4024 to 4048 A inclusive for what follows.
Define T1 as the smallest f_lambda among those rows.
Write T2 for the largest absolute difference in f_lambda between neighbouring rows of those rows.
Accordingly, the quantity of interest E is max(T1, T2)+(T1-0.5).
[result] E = 10.1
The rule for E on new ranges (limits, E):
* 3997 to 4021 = 9.8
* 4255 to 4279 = 11.3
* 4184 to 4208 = 9.8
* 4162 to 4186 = 8.6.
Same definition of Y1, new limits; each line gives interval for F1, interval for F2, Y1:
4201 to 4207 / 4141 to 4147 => -0.020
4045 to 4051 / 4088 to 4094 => 0.001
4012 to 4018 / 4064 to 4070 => -0.016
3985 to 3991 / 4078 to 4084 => -0.005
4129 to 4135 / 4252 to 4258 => -0.007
